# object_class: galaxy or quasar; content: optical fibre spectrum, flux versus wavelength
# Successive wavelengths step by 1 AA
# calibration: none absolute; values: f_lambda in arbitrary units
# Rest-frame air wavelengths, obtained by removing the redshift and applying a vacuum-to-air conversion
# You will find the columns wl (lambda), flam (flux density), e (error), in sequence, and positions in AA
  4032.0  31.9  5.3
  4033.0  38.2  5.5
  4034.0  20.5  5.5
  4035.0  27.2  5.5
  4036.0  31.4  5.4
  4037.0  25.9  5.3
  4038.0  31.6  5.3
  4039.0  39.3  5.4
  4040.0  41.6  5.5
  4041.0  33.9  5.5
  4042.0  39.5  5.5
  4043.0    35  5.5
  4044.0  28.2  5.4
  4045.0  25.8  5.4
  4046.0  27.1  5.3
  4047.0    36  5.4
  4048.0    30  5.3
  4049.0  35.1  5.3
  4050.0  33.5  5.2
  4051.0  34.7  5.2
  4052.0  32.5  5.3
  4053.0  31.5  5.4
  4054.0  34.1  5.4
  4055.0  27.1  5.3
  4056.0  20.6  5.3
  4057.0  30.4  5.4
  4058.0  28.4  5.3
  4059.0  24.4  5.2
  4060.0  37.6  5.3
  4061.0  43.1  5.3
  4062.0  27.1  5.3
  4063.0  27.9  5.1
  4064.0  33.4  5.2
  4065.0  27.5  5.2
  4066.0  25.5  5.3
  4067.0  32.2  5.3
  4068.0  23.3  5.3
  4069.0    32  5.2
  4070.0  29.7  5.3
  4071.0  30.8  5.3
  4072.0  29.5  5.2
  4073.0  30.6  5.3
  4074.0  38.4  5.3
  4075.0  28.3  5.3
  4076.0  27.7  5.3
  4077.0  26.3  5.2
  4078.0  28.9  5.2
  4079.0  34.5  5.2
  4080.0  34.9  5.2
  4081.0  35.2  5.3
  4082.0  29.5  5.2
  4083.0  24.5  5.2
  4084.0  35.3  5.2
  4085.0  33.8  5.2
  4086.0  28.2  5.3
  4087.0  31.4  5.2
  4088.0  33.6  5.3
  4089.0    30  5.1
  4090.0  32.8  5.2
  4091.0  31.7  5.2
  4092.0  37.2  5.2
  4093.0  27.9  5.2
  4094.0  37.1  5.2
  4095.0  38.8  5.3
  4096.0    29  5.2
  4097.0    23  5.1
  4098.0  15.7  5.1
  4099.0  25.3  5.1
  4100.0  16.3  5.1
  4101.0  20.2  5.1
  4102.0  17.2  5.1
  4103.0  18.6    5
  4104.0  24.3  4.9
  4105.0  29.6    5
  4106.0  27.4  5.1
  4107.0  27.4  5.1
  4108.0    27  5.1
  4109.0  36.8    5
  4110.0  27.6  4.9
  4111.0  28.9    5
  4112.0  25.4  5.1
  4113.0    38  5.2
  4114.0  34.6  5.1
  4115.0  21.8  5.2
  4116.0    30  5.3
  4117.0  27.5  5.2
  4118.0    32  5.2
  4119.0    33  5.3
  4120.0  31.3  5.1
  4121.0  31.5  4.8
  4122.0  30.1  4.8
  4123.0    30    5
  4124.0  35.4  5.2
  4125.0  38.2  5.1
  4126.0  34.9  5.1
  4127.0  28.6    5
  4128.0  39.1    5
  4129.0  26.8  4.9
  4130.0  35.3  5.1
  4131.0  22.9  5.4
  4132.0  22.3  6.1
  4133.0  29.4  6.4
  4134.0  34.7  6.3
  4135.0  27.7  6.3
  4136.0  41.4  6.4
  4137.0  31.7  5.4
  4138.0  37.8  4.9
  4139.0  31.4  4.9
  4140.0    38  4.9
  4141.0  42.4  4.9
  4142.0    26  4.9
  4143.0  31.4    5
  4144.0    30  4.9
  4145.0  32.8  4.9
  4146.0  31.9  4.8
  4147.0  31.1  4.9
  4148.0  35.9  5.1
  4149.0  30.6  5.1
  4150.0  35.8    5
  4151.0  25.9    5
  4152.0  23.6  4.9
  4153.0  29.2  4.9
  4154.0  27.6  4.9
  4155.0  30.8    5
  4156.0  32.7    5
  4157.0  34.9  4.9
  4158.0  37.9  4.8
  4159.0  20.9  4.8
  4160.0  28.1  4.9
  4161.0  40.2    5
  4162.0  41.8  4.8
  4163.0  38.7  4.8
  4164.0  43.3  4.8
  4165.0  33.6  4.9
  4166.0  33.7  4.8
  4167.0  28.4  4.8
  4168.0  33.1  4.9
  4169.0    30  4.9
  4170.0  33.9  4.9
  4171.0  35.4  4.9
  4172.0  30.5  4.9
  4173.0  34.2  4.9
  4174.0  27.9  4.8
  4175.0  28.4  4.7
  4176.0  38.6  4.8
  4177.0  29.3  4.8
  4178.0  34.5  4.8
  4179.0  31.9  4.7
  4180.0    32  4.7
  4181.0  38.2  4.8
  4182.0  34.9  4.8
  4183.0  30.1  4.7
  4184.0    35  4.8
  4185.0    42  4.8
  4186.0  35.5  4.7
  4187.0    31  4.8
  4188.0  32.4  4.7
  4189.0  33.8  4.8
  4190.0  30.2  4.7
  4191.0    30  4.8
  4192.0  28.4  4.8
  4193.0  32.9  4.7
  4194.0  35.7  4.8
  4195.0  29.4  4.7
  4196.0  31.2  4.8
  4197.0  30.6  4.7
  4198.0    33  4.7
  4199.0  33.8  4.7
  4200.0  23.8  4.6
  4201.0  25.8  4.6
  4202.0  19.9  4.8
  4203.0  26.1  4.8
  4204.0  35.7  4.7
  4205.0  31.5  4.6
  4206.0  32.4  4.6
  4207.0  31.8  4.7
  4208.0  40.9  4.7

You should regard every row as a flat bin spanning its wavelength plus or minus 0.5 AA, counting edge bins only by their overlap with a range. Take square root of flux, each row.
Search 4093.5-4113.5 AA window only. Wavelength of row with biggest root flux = 4095.0 AA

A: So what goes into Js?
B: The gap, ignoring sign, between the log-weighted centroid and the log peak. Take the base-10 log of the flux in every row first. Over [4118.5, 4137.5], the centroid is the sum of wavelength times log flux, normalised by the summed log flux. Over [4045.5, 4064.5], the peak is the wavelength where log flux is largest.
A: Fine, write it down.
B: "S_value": 67.0 AA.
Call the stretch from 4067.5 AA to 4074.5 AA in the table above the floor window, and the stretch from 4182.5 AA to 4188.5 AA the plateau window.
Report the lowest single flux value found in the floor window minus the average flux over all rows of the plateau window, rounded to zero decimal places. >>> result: -11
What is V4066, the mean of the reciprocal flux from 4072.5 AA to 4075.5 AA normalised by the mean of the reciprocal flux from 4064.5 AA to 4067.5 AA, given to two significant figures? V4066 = 0.88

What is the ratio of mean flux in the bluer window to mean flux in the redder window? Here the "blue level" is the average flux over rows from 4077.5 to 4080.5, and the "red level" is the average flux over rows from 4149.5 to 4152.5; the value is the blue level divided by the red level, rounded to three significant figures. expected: 1.15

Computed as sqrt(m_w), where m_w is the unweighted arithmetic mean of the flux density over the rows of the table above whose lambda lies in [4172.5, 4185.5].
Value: 5.80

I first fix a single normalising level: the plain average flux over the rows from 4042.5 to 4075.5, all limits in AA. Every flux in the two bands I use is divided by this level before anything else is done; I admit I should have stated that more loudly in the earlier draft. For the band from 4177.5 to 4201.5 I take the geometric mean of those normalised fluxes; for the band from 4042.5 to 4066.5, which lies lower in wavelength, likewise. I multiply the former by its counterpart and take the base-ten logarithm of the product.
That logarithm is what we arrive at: 0.02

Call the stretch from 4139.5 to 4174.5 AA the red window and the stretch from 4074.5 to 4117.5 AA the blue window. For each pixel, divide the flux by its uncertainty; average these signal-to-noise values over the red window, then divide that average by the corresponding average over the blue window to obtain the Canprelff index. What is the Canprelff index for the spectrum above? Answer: 1.19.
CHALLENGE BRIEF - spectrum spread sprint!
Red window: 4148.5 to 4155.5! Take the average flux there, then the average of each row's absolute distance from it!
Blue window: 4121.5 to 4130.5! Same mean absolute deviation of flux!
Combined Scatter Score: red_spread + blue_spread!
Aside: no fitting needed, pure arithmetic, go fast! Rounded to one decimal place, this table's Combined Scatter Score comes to 6.7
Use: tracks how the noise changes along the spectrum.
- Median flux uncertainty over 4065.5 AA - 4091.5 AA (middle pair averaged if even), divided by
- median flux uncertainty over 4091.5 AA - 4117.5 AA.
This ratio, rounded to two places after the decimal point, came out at 1.02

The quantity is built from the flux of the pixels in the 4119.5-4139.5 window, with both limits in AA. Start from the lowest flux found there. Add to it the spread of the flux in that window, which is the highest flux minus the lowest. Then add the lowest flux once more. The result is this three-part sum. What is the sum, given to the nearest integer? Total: 64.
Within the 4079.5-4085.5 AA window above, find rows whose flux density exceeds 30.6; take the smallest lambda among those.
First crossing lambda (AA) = 4080.0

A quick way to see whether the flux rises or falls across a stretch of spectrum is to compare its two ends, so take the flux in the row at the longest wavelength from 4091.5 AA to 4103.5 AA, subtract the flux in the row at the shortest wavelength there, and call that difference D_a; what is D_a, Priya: -19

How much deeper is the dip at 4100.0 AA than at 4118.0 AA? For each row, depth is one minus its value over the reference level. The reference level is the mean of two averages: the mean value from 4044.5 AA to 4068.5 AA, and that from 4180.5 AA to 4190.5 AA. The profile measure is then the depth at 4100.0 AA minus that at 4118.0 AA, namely 0.49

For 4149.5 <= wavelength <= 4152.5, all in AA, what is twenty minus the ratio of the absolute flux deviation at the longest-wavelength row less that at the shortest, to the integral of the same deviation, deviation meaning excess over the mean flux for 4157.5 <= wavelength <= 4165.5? 19.5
